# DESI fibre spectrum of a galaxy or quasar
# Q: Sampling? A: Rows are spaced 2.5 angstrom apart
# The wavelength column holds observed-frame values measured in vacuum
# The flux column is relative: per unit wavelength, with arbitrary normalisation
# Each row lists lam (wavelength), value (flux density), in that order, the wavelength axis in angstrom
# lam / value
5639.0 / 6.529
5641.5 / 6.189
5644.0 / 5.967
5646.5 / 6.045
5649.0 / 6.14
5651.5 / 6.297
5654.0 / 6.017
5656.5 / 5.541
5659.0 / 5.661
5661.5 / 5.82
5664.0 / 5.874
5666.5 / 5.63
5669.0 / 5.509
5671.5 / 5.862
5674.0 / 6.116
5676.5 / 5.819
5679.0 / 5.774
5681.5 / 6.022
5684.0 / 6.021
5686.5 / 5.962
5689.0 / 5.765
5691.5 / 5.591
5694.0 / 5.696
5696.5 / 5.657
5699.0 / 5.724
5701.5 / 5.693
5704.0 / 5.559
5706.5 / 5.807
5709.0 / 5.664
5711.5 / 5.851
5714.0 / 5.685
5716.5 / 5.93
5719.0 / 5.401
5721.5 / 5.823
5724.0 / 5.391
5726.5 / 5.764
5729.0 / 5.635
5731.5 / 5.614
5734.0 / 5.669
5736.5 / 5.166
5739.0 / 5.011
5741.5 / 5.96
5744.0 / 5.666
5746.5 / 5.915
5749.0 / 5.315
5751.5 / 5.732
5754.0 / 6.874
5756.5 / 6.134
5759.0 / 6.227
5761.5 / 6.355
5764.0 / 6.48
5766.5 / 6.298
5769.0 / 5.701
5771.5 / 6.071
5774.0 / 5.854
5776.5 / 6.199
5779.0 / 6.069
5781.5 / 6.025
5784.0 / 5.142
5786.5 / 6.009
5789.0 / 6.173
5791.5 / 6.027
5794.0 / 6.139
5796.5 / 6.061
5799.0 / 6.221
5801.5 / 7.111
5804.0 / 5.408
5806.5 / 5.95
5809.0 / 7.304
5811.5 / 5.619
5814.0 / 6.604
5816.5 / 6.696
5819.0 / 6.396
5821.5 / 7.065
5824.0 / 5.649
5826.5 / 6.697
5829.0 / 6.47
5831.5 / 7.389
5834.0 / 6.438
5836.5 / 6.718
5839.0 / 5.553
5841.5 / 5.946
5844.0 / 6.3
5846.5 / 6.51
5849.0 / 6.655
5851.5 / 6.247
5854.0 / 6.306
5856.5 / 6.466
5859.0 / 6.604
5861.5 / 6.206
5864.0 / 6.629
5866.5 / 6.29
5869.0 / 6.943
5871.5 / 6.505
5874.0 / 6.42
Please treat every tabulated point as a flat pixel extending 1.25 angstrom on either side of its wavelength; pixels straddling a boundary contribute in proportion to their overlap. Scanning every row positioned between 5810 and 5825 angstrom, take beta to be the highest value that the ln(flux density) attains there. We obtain 1.955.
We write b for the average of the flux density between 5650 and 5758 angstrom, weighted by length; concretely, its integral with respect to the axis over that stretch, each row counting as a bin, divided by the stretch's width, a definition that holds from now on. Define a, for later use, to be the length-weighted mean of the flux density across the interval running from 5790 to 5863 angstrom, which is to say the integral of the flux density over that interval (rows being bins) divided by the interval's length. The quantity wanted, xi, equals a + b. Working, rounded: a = 6.37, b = 5.8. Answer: 12.1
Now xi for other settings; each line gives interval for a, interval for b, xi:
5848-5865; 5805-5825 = 12.8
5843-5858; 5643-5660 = 12.4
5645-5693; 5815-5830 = 12.4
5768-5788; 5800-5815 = 12.2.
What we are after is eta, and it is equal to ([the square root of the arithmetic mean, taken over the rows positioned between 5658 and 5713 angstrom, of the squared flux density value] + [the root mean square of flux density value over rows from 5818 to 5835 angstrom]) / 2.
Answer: 6.19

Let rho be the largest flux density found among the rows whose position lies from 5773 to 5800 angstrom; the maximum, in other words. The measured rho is 6.221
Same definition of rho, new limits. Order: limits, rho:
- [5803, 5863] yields 7.389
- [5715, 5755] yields 6.874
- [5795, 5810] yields 7.304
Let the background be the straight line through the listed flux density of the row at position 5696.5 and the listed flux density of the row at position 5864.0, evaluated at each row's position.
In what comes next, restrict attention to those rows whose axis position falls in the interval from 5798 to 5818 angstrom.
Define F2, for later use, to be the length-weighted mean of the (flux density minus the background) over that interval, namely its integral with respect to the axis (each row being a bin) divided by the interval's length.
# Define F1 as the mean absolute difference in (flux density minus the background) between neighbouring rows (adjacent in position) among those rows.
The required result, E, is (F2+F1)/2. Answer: 0.55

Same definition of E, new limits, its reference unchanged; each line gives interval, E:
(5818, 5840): 0.45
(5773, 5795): 0.07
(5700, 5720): 0.10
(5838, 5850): -0.03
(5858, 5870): 0.17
